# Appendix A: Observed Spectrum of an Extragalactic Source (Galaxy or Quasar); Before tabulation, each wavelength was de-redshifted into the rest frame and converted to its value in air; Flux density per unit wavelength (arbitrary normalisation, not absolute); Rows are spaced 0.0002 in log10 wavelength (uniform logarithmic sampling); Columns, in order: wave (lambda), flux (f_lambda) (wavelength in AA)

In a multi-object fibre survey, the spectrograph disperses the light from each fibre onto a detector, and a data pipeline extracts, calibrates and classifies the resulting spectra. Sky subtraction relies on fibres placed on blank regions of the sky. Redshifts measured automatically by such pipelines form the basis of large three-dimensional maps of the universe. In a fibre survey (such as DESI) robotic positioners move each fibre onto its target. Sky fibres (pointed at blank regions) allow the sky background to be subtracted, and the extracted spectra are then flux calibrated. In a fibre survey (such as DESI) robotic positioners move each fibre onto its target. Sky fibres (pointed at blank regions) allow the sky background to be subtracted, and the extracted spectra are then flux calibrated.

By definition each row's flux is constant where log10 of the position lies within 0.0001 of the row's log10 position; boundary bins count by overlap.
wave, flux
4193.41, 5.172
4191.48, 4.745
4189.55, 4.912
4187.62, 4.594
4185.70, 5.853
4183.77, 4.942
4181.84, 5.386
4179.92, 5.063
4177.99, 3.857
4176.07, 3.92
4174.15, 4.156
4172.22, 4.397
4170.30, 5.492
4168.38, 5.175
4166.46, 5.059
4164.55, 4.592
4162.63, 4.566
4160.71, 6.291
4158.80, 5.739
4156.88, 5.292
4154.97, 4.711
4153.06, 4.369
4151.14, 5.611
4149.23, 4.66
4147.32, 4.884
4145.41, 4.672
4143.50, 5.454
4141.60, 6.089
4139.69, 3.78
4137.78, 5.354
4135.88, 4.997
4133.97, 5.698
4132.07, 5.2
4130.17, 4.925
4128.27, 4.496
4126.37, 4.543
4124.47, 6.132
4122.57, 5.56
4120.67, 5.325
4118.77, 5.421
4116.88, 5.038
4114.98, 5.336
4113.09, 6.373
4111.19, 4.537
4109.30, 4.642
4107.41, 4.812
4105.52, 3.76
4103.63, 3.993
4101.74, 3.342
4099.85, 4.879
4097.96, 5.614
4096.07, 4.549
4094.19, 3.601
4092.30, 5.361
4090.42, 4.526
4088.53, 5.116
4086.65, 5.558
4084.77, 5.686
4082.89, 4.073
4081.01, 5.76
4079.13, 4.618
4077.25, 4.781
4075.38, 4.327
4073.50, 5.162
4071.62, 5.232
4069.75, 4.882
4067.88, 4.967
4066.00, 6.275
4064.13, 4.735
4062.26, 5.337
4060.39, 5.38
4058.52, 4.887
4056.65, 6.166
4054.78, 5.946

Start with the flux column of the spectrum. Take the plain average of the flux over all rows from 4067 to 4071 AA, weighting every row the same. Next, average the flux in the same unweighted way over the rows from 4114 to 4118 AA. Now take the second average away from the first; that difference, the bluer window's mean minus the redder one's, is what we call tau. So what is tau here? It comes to -0.26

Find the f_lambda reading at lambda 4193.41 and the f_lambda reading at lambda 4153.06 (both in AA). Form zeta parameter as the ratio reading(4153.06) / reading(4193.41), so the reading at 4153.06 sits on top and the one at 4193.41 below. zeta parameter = 0.84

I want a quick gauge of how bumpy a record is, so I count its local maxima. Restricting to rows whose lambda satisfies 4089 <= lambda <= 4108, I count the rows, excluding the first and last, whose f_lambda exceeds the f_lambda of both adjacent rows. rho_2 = 3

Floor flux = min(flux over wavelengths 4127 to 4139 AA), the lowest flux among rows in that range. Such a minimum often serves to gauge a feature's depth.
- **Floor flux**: 4.496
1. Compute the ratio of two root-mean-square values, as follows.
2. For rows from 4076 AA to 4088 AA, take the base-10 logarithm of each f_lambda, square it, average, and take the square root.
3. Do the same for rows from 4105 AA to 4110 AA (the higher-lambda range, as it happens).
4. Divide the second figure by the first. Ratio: 0.91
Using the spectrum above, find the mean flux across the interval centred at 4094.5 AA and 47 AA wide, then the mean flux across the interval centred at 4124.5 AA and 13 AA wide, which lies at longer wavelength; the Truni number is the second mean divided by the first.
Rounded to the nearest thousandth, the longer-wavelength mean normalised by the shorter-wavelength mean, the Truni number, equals 1.077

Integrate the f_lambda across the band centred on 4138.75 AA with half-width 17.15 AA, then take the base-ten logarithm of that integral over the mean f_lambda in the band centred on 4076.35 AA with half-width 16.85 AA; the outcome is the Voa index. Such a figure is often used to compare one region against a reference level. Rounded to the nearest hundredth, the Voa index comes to 1.53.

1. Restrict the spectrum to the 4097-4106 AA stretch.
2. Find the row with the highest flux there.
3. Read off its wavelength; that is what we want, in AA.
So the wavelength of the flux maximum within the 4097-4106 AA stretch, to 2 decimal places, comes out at 4097.96 AA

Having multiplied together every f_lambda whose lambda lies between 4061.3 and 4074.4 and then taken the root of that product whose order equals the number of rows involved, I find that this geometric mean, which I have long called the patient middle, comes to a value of 5.2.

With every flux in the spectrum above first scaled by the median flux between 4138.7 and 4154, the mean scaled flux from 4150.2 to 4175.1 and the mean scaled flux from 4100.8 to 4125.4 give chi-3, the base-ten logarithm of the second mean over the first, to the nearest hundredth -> -0.01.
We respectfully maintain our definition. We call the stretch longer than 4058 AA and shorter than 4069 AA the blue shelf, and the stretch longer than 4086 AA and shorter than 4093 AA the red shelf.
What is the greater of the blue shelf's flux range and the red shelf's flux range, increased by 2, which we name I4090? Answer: 3.54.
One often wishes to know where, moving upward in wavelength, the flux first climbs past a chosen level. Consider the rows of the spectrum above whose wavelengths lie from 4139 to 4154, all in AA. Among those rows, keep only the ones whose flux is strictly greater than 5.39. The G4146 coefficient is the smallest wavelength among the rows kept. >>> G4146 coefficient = 4141.60 AA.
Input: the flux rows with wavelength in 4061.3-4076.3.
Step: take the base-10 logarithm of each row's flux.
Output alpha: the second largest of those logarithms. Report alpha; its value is 0.727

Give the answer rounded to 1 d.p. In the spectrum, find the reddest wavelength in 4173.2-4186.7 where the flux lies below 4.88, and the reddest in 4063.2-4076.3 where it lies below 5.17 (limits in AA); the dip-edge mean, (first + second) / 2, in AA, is 4126.7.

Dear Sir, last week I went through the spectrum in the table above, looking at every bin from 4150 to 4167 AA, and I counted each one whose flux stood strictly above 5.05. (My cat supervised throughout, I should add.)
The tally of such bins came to 5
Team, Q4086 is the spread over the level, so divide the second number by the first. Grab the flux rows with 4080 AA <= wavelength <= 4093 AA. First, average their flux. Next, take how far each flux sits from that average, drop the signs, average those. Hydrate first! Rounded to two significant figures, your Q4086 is 0.097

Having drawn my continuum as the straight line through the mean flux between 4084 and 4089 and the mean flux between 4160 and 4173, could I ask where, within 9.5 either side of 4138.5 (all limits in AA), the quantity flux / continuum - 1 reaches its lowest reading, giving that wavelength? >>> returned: 4139.69 AA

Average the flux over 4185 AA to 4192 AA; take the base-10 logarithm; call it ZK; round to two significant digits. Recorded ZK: 0.70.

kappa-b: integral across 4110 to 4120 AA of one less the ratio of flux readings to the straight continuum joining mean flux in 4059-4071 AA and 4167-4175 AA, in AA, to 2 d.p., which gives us -0.55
